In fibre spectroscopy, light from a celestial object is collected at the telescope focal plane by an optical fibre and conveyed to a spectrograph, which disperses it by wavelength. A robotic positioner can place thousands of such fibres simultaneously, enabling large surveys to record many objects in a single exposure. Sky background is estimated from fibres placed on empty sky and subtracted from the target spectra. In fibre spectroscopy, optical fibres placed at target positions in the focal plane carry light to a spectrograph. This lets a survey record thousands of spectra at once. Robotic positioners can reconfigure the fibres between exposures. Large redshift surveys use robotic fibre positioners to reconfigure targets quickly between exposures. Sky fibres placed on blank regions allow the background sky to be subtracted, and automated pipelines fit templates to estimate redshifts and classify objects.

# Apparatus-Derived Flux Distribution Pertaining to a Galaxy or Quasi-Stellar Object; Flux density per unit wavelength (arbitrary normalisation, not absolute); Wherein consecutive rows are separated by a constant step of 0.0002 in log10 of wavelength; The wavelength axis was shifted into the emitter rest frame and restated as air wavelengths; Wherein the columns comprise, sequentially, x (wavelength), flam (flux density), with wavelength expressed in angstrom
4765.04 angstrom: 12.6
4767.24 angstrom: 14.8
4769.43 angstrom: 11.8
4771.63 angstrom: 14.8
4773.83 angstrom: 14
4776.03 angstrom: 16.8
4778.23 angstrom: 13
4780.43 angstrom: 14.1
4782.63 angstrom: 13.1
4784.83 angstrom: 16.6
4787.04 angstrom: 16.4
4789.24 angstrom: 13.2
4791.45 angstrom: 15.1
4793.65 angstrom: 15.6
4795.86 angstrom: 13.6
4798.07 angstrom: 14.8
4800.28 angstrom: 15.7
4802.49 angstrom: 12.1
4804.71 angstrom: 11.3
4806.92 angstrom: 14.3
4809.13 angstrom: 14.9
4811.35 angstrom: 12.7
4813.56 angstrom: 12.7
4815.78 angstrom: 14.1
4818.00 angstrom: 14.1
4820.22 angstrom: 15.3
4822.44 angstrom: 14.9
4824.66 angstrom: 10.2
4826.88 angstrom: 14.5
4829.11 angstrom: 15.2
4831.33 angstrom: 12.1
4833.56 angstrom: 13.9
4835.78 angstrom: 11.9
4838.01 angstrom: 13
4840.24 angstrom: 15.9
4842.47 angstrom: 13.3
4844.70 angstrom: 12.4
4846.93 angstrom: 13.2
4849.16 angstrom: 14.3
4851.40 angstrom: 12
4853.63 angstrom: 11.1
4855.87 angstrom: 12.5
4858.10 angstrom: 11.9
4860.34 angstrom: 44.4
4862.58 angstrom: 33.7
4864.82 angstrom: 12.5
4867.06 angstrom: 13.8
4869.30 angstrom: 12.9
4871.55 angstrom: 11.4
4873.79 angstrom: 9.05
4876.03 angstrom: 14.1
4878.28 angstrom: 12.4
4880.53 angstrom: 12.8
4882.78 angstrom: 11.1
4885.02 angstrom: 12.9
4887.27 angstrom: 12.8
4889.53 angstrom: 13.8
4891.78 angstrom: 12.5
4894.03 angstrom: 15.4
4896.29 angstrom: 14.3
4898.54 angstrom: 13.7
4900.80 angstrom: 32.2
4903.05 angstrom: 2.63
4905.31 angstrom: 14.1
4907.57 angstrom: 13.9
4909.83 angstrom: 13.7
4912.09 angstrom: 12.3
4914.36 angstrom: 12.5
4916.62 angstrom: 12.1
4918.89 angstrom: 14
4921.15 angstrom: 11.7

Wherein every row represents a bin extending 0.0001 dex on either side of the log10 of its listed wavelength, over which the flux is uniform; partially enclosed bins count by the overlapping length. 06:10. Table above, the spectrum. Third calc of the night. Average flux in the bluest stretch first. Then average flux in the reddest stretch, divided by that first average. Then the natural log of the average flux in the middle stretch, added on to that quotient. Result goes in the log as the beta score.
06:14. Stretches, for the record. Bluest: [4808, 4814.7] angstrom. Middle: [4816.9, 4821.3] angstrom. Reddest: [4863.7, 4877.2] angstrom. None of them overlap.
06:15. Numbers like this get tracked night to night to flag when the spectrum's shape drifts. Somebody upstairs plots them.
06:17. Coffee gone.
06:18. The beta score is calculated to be 3.6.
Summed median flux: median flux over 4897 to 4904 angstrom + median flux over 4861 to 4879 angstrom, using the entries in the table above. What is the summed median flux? 26.4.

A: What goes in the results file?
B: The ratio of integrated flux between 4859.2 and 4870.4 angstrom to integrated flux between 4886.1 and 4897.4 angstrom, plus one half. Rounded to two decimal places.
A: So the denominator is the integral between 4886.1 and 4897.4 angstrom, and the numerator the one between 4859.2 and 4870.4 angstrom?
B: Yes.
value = 2.19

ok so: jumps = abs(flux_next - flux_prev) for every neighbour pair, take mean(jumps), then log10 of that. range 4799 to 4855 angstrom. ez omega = 0.25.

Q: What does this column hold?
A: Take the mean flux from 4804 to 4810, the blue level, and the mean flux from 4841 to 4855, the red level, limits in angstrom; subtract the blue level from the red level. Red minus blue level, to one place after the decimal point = -0.8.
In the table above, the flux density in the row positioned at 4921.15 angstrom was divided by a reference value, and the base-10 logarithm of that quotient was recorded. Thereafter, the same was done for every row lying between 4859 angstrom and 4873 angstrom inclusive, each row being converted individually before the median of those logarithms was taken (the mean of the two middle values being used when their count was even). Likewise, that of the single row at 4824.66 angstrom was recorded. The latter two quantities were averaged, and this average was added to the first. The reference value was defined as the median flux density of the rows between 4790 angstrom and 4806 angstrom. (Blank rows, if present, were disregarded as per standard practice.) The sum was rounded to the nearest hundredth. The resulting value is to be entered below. -0.21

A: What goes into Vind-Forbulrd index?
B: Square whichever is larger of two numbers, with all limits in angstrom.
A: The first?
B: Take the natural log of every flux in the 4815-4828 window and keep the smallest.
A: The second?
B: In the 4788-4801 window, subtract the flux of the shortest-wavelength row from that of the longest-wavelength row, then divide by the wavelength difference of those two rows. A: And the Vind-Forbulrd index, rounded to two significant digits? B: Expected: 5.4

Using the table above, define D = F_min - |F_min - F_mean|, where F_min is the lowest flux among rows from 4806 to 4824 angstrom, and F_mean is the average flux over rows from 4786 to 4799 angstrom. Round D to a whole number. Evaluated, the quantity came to 11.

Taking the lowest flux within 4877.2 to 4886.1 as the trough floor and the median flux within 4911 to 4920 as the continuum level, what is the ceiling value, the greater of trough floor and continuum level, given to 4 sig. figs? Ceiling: 12.40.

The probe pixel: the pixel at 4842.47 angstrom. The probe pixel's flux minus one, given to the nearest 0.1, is 12.3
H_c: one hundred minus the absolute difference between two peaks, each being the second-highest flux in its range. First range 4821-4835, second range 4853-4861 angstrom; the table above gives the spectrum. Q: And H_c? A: 97.6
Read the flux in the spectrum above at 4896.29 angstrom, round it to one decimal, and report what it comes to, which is 14.3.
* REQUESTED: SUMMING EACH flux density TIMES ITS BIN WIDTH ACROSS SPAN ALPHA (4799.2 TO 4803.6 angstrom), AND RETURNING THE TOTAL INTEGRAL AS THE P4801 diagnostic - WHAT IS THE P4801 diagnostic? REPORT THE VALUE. 61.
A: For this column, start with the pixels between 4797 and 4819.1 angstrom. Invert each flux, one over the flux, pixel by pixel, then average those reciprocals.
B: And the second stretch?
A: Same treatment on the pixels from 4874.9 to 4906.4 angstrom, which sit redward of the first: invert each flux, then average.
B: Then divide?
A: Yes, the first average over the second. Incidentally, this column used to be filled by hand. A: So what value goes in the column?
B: 0.78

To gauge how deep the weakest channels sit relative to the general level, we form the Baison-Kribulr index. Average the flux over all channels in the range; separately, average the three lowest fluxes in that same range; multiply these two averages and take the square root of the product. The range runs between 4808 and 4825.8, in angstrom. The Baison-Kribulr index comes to 12.7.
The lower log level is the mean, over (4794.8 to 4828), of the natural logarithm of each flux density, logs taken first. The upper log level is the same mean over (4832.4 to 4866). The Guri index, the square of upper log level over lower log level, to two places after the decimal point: 1.07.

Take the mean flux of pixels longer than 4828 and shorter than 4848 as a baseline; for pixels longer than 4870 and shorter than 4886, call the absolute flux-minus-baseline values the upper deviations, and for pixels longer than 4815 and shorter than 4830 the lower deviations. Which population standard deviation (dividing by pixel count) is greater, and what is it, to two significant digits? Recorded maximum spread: 1.3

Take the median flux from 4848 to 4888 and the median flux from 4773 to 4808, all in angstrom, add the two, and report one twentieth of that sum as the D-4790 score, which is 1.34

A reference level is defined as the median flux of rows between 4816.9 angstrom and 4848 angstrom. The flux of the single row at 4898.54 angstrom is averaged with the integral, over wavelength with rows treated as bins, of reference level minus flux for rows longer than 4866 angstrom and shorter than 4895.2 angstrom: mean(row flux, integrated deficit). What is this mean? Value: 20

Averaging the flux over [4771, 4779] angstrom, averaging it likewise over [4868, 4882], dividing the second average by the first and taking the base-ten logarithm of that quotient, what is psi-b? -0.08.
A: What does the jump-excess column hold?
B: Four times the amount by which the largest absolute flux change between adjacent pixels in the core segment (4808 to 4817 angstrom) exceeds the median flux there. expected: -45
